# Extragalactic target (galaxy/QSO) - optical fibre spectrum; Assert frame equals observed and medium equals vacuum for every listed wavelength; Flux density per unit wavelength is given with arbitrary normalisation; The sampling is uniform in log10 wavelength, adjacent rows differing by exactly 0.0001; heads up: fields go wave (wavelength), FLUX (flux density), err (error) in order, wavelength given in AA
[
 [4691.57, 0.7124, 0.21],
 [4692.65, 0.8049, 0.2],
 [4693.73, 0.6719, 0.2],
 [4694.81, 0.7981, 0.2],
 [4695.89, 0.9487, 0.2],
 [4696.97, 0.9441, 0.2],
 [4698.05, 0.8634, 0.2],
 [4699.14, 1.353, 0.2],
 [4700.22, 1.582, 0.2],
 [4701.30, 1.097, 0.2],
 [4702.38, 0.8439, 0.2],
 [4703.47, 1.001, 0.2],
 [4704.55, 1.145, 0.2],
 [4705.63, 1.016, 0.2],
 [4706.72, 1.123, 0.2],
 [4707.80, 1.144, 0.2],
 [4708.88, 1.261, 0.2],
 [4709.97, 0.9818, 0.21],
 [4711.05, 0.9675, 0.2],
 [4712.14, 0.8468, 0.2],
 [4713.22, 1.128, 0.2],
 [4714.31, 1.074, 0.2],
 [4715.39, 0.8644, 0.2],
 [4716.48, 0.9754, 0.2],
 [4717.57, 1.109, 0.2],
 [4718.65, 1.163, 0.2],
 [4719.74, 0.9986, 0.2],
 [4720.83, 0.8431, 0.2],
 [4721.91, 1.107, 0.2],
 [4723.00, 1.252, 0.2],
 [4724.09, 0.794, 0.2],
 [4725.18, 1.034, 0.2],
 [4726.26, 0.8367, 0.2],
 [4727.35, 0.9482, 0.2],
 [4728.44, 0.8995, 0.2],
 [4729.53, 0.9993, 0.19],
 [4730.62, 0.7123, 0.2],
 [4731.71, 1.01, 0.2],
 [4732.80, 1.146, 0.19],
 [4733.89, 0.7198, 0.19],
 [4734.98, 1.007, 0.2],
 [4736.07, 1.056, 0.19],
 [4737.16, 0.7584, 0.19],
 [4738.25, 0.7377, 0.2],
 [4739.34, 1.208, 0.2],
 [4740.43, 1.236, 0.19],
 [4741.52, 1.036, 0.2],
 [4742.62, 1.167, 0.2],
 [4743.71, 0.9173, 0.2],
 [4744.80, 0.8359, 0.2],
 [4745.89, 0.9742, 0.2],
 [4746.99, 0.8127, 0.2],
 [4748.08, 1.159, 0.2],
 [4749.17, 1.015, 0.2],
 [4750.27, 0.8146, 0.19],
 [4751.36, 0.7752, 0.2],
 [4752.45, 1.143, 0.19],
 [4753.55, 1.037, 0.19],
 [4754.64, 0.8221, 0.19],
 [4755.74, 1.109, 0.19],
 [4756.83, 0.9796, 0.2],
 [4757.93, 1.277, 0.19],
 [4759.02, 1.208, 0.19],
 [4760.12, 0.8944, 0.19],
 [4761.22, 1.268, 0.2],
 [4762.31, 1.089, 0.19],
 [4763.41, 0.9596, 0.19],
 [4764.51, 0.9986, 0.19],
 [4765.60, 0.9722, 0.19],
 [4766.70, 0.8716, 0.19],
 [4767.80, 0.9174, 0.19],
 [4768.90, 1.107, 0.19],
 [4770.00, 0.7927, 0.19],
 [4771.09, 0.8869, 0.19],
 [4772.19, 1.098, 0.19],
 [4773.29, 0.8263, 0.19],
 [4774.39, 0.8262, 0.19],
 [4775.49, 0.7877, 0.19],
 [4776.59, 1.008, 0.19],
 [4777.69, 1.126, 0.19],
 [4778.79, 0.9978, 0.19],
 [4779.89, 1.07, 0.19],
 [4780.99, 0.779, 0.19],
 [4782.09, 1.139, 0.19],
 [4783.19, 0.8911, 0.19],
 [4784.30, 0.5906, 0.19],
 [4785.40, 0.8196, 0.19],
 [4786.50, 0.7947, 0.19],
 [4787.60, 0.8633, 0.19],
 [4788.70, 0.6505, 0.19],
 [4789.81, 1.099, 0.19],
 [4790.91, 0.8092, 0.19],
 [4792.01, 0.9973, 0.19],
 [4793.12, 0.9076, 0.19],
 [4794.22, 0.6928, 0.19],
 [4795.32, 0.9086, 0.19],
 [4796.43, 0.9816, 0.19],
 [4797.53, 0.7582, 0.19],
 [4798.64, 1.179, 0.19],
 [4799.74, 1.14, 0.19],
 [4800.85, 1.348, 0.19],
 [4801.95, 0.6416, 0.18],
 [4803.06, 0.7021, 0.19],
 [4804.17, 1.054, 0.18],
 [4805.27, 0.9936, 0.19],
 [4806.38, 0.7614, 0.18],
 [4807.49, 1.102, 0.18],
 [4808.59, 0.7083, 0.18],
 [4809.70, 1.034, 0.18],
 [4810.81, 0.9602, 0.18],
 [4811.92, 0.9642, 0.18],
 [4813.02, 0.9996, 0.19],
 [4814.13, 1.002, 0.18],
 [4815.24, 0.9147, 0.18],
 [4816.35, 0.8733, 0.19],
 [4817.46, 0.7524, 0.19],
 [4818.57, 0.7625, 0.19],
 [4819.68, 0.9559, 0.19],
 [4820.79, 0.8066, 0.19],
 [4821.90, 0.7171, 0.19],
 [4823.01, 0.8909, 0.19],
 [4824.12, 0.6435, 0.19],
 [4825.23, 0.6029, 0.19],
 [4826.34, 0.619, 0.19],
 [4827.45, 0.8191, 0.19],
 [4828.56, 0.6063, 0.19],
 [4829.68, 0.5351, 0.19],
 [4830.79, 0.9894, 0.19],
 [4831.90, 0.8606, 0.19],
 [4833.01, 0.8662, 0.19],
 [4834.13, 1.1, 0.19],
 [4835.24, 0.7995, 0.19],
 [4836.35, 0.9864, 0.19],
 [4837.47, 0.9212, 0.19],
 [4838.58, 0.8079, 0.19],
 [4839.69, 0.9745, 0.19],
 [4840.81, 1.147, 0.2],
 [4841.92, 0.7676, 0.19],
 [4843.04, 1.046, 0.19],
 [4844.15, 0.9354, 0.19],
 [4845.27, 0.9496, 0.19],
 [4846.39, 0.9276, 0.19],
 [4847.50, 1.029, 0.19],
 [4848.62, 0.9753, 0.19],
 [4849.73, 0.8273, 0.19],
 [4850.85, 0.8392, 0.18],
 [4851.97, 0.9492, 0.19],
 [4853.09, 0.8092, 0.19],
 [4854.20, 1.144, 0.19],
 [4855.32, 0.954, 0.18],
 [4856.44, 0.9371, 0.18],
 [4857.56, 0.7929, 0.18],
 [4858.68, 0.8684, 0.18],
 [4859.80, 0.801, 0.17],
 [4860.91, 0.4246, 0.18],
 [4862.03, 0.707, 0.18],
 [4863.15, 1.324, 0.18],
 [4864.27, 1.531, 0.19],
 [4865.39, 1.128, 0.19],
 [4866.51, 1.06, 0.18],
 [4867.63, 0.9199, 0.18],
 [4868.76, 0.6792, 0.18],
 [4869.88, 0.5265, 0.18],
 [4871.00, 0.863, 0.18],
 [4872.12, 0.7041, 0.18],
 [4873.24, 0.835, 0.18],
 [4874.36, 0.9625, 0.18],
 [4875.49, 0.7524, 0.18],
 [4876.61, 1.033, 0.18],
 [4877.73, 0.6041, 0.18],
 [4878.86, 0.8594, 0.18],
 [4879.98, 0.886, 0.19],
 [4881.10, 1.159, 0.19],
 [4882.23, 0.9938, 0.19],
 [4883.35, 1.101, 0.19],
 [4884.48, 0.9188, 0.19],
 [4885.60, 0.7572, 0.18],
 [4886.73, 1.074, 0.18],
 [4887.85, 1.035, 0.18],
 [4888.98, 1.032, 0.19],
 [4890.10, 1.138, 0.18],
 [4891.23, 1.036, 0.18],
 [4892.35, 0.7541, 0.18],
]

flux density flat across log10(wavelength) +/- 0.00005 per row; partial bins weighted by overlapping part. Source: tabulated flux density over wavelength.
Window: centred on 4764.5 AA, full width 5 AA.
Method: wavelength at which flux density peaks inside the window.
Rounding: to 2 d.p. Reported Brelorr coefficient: 4762.31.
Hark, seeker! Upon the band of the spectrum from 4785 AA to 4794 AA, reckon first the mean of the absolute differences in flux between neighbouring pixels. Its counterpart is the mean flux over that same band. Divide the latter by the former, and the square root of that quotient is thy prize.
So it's 2.1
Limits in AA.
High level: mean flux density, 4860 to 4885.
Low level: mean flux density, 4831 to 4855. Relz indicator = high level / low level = 0.97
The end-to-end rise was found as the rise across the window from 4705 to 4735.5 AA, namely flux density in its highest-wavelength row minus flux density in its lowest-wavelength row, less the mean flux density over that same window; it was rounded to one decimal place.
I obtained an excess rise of -1.0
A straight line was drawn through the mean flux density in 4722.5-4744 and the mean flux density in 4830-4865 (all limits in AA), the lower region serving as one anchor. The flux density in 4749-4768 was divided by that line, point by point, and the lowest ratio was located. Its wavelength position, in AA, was 4751.36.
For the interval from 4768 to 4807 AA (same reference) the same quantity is 4784.30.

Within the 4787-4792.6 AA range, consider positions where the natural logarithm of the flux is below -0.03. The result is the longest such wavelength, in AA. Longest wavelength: 4790.91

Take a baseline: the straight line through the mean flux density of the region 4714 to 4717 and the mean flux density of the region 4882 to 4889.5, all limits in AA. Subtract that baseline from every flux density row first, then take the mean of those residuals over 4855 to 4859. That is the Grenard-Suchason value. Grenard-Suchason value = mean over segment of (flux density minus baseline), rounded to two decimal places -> -0.10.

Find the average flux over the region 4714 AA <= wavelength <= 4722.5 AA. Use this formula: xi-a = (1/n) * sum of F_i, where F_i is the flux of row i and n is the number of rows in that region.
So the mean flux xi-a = 1.02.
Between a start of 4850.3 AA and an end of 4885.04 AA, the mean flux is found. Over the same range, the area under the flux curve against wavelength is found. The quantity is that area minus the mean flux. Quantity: 31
